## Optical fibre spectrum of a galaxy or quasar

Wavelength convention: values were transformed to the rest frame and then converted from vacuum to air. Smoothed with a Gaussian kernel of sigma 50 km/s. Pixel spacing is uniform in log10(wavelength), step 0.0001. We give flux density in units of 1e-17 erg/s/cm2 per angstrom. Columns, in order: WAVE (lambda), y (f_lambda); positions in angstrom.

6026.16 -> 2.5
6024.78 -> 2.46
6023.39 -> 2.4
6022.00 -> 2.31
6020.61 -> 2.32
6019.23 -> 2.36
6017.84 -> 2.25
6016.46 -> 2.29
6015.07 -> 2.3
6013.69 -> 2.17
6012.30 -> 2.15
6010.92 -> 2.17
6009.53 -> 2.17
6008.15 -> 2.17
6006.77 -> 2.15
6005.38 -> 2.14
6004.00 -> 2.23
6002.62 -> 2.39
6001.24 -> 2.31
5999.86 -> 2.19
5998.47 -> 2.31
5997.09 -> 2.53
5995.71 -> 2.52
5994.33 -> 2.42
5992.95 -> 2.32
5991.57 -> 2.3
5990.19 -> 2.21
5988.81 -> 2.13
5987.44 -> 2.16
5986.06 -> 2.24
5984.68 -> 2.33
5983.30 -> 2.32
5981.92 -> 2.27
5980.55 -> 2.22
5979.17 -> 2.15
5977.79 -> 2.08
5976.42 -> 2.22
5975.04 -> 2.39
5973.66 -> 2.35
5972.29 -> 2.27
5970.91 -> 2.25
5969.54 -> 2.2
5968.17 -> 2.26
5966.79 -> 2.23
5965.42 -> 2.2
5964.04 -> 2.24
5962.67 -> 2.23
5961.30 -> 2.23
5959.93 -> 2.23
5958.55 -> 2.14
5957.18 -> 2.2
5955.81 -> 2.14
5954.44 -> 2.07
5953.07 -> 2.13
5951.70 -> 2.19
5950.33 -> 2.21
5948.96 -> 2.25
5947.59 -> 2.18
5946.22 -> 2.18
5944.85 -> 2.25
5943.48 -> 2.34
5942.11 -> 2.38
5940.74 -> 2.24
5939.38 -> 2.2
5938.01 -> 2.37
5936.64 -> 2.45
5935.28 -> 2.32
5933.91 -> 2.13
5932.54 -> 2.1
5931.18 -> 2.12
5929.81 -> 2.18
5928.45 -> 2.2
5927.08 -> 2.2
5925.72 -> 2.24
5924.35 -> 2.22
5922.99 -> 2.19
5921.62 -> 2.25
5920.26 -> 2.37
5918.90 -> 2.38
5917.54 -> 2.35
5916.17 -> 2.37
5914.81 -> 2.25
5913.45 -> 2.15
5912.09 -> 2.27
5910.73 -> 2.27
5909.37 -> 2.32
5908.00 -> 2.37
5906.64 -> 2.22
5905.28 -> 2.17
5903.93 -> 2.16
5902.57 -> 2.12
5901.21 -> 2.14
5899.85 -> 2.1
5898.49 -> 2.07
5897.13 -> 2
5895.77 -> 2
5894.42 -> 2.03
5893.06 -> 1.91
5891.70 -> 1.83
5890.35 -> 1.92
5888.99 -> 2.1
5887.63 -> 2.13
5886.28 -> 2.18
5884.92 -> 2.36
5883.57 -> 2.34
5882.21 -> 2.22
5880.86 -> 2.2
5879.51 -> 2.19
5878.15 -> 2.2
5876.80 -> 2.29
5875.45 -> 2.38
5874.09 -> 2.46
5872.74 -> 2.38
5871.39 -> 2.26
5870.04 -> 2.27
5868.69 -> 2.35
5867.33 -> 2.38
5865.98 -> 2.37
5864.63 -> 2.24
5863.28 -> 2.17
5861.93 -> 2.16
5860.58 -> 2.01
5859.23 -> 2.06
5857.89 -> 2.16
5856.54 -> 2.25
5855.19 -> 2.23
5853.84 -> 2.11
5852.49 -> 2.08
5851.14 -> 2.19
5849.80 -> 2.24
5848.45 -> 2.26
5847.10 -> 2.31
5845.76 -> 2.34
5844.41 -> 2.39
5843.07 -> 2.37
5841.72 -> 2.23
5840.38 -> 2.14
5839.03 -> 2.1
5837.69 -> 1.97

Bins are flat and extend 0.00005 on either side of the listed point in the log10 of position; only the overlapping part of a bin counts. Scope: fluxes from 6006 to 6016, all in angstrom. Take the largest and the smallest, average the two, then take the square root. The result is 1.49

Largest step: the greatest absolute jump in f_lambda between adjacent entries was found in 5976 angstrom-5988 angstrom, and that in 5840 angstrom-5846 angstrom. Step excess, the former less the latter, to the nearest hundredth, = 0.00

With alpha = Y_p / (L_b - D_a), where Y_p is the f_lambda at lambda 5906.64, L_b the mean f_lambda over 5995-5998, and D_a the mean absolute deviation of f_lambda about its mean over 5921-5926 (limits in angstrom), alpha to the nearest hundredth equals 0.89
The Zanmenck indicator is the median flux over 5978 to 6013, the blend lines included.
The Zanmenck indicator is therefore 2.23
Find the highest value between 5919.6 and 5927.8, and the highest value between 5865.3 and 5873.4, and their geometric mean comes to 2.37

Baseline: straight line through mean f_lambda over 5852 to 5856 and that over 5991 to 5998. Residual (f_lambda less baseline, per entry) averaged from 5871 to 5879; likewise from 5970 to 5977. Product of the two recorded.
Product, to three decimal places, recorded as -0.012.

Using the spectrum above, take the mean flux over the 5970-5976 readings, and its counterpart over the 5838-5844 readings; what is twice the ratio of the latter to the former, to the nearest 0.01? 1.91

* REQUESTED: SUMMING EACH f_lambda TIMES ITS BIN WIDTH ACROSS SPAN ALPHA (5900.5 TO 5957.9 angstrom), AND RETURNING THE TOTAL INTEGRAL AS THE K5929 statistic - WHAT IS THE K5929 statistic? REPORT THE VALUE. 128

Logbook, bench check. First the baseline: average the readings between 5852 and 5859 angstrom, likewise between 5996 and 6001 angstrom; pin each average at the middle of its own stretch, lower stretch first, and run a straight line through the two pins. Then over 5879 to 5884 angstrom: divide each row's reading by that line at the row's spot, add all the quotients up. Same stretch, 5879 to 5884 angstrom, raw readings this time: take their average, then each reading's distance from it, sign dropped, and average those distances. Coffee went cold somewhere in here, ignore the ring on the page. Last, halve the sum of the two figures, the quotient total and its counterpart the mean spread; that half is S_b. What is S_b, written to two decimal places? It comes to 2.06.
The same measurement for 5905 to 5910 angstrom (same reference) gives 2.07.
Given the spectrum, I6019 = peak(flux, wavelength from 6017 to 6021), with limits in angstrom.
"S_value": 2.36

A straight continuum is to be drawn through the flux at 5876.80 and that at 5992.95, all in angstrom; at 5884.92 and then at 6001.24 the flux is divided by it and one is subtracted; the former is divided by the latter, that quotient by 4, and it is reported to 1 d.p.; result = -1.4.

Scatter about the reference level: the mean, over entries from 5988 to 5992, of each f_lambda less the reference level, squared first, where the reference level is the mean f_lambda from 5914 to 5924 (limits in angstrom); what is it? 0.014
